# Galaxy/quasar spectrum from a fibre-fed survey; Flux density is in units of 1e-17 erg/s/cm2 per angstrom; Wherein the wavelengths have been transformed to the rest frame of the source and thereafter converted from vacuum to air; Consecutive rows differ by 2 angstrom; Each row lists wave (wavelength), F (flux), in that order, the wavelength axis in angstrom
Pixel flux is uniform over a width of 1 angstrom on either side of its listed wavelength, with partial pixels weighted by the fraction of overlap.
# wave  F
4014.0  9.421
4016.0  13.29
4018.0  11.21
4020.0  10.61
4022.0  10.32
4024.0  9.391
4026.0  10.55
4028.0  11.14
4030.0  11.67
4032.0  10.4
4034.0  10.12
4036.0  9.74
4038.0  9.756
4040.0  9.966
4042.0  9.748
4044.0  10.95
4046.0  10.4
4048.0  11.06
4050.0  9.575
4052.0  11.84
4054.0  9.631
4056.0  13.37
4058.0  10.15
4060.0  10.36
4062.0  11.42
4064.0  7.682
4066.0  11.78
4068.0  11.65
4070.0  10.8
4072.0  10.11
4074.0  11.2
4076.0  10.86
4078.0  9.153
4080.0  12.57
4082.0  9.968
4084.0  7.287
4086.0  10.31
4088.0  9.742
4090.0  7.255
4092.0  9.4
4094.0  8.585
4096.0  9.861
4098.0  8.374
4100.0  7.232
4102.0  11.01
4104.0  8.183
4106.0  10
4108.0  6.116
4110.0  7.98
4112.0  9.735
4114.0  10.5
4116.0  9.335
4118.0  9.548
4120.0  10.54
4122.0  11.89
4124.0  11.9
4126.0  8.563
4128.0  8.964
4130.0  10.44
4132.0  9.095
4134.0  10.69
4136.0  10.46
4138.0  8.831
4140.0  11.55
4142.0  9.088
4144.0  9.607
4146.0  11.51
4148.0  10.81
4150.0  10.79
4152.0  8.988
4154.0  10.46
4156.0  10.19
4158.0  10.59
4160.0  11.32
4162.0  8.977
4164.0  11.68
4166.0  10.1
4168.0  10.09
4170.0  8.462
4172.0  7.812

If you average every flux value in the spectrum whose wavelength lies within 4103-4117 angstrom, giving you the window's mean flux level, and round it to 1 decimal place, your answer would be 8.8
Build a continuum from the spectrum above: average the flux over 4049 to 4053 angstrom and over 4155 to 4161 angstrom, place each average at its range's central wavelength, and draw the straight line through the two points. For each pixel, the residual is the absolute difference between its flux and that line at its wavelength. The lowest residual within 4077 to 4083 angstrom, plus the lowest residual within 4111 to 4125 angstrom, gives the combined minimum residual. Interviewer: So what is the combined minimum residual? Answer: 0.9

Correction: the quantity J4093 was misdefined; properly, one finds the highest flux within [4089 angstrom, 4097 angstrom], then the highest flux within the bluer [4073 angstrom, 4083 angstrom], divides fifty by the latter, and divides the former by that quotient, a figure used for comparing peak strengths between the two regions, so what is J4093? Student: 2.48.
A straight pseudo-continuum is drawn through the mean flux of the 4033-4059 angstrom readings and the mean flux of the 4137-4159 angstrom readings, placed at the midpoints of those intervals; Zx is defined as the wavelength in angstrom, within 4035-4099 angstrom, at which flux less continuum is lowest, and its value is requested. 4090.0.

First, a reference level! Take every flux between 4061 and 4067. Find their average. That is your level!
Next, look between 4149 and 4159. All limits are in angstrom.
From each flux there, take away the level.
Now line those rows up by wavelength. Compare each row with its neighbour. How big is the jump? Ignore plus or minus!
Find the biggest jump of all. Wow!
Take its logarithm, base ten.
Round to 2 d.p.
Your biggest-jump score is 0.26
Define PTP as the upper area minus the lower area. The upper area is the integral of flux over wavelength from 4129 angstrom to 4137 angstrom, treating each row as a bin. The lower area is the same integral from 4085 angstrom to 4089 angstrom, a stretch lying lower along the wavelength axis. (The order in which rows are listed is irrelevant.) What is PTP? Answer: 41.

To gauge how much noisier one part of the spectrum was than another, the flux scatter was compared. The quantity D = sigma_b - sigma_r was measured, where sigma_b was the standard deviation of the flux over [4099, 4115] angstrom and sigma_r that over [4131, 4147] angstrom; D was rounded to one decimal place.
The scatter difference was 0.6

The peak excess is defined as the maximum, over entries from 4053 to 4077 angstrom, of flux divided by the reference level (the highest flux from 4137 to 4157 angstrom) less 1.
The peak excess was 0.16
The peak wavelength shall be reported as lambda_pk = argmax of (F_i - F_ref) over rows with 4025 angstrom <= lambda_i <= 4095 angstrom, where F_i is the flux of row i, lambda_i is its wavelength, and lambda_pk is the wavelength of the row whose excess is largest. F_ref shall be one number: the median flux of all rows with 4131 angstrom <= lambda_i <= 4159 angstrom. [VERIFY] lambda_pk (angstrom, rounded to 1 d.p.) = 4056.0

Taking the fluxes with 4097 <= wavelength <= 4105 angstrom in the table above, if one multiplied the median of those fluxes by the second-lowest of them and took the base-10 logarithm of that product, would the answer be 1.83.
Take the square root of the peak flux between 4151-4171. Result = 3.42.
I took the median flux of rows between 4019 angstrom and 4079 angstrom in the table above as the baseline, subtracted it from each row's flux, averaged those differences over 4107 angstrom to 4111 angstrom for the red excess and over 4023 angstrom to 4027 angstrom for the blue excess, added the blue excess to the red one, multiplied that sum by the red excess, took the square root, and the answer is 3.56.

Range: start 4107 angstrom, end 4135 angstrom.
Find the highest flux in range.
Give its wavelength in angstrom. 4124.0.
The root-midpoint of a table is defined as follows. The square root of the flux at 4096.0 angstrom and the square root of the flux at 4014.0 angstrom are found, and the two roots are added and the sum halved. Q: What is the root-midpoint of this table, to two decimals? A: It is 3.10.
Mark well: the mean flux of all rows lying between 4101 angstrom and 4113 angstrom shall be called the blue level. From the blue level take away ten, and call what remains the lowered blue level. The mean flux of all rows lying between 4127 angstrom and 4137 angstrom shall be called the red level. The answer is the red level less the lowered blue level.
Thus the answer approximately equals 11.1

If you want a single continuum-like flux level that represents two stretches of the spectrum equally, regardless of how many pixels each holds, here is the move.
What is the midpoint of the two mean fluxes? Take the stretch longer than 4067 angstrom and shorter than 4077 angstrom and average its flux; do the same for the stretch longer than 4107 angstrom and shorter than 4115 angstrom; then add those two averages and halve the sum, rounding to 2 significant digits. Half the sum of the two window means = 9.8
